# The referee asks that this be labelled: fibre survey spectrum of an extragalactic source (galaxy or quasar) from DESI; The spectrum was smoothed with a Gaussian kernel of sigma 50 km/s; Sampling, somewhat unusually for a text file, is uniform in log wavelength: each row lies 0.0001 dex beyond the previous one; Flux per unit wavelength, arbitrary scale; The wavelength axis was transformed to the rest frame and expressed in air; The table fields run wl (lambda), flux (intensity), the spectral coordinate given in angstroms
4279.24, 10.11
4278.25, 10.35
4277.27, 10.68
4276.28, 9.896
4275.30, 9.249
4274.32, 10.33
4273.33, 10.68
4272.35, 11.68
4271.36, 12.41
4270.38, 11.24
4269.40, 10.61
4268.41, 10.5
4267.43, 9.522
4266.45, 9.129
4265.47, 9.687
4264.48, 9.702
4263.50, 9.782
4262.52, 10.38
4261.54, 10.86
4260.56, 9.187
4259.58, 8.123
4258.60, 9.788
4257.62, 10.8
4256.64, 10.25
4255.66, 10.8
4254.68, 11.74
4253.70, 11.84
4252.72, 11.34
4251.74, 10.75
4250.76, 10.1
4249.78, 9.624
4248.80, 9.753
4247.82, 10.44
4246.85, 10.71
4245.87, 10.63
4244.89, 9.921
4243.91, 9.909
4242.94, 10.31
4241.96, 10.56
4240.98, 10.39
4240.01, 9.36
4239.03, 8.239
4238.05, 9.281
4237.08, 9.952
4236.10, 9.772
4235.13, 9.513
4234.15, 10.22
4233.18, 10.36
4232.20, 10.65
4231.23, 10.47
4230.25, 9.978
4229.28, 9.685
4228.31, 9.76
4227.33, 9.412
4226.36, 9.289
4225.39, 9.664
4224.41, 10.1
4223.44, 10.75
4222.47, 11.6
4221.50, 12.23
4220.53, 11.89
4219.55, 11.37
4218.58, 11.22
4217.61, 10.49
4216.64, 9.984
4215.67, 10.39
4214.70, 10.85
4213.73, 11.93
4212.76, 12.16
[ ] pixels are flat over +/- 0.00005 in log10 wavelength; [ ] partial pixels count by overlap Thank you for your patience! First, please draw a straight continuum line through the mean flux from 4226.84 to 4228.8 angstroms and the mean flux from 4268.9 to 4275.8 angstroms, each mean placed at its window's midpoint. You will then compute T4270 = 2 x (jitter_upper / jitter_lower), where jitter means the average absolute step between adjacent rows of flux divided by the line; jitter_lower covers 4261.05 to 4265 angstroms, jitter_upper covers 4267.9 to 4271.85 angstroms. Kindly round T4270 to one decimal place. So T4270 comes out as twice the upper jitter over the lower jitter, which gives 2.9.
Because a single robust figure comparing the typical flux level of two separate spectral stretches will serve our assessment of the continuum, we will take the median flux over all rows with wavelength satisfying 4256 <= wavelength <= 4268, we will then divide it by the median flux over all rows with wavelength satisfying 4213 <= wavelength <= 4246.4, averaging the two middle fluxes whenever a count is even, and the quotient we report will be 0.95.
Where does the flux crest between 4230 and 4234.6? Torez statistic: 4232.20 angstroms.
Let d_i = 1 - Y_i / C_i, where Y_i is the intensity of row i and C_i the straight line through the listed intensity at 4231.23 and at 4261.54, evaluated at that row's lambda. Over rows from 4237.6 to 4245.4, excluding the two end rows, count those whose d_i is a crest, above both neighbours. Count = 2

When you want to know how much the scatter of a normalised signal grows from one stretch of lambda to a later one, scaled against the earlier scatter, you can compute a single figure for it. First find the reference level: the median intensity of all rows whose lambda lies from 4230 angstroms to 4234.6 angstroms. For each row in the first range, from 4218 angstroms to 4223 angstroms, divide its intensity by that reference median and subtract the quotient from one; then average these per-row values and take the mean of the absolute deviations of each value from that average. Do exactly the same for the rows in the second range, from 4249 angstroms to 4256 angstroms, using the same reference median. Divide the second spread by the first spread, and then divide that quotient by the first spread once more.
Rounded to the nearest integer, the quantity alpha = 66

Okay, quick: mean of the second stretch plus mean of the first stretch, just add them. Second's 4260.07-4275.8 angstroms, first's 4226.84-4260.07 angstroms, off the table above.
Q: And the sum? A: 20.4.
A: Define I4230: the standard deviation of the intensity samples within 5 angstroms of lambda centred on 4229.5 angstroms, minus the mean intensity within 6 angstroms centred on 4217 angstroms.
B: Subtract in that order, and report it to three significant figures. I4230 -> -10.4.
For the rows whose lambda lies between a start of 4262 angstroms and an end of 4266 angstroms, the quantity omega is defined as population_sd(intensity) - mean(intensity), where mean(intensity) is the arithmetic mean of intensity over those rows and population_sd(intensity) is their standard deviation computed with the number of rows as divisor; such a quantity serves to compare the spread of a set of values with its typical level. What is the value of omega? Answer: -9.60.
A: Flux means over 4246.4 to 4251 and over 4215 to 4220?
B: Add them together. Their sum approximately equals 20.8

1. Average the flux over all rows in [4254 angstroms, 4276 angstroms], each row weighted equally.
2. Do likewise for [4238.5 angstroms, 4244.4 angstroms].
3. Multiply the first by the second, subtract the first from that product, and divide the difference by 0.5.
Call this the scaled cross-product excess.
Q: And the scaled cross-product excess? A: 181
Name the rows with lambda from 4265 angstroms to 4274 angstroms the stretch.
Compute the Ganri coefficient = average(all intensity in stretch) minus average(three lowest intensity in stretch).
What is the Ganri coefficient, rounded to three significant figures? 1.16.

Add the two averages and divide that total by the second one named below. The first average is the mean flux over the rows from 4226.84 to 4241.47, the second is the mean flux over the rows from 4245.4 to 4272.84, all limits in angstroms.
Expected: 1.942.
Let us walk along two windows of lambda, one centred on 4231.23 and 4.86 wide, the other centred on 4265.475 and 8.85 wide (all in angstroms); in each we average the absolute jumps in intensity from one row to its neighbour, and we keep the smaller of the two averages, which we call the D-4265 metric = 0.31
